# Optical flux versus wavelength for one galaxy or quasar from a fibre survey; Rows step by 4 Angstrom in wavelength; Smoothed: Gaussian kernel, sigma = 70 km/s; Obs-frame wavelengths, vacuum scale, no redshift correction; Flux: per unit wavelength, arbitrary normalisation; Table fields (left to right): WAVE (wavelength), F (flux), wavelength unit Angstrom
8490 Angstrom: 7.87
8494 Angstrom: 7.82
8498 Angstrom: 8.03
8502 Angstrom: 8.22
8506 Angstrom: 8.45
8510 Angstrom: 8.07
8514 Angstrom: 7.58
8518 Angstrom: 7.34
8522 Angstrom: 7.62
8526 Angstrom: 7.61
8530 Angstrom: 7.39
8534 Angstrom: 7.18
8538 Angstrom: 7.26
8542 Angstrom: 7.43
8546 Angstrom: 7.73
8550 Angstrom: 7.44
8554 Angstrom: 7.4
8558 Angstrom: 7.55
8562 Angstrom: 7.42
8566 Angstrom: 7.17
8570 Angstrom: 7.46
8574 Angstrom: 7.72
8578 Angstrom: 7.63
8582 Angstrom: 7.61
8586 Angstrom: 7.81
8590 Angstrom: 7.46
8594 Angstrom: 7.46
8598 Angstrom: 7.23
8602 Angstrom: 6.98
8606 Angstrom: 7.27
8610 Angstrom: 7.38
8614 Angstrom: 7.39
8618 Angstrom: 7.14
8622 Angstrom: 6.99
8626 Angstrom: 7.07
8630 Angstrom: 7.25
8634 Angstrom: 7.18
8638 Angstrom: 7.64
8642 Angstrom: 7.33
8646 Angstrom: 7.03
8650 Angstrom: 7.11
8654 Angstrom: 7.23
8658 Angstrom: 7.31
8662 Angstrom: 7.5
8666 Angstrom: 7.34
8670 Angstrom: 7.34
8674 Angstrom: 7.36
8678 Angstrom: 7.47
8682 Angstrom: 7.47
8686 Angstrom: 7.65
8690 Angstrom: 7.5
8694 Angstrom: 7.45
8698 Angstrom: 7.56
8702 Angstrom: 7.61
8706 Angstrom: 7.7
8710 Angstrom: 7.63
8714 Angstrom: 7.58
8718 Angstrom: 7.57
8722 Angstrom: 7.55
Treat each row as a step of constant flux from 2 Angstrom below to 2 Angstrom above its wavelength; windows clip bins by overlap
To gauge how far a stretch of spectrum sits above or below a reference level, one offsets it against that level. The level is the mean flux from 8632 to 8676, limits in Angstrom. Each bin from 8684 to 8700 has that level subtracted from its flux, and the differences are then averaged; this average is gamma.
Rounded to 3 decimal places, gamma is 0.234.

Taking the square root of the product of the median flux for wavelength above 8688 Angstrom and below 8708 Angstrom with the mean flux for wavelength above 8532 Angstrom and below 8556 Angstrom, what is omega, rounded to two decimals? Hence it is 7.48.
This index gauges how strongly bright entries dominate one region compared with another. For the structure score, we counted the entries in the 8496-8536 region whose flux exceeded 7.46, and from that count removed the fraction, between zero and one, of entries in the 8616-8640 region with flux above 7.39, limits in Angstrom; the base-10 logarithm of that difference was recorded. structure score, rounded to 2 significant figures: 0.83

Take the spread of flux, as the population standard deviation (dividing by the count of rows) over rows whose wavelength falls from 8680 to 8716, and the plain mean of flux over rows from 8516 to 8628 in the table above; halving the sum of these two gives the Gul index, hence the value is 3.74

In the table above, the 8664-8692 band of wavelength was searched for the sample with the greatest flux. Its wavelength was 8686 Angstrom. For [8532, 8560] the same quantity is 8546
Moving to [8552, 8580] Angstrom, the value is 8574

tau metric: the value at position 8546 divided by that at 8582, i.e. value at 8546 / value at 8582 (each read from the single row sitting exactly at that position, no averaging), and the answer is 1.016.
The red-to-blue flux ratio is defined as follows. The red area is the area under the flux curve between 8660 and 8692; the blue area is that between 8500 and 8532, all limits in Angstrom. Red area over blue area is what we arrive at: 0.96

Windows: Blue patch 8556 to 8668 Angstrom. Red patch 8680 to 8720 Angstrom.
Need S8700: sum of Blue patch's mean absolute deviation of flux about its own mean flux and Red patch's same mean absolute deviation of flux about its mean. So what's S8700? 0.244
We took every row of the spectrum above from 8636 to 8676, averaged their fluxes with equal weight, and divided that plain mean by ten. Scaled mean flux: 0.732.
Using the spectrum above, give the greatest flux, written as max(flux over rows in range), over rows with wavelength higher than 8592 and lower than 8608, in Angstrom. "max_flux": 7.46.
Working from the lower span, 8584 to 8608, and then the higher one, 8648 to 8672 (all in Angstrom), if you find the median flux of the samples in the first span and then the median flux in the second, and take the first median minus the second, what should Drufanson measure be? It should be 0.0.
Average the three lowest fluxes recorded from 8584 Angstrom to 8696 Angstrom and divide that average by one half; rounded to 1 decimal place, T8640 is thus 14.0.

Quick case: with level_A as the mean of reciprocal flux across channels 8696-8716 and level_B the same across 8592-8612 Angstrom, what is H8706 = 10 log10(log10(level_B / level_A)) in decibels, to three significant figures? -16.8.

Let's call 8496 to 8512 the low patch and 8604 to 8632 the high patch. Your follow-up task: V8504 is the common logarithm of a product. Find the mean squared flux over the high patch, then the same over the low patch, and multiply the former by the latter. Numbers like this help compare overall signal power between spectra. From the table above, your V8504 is 3.54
